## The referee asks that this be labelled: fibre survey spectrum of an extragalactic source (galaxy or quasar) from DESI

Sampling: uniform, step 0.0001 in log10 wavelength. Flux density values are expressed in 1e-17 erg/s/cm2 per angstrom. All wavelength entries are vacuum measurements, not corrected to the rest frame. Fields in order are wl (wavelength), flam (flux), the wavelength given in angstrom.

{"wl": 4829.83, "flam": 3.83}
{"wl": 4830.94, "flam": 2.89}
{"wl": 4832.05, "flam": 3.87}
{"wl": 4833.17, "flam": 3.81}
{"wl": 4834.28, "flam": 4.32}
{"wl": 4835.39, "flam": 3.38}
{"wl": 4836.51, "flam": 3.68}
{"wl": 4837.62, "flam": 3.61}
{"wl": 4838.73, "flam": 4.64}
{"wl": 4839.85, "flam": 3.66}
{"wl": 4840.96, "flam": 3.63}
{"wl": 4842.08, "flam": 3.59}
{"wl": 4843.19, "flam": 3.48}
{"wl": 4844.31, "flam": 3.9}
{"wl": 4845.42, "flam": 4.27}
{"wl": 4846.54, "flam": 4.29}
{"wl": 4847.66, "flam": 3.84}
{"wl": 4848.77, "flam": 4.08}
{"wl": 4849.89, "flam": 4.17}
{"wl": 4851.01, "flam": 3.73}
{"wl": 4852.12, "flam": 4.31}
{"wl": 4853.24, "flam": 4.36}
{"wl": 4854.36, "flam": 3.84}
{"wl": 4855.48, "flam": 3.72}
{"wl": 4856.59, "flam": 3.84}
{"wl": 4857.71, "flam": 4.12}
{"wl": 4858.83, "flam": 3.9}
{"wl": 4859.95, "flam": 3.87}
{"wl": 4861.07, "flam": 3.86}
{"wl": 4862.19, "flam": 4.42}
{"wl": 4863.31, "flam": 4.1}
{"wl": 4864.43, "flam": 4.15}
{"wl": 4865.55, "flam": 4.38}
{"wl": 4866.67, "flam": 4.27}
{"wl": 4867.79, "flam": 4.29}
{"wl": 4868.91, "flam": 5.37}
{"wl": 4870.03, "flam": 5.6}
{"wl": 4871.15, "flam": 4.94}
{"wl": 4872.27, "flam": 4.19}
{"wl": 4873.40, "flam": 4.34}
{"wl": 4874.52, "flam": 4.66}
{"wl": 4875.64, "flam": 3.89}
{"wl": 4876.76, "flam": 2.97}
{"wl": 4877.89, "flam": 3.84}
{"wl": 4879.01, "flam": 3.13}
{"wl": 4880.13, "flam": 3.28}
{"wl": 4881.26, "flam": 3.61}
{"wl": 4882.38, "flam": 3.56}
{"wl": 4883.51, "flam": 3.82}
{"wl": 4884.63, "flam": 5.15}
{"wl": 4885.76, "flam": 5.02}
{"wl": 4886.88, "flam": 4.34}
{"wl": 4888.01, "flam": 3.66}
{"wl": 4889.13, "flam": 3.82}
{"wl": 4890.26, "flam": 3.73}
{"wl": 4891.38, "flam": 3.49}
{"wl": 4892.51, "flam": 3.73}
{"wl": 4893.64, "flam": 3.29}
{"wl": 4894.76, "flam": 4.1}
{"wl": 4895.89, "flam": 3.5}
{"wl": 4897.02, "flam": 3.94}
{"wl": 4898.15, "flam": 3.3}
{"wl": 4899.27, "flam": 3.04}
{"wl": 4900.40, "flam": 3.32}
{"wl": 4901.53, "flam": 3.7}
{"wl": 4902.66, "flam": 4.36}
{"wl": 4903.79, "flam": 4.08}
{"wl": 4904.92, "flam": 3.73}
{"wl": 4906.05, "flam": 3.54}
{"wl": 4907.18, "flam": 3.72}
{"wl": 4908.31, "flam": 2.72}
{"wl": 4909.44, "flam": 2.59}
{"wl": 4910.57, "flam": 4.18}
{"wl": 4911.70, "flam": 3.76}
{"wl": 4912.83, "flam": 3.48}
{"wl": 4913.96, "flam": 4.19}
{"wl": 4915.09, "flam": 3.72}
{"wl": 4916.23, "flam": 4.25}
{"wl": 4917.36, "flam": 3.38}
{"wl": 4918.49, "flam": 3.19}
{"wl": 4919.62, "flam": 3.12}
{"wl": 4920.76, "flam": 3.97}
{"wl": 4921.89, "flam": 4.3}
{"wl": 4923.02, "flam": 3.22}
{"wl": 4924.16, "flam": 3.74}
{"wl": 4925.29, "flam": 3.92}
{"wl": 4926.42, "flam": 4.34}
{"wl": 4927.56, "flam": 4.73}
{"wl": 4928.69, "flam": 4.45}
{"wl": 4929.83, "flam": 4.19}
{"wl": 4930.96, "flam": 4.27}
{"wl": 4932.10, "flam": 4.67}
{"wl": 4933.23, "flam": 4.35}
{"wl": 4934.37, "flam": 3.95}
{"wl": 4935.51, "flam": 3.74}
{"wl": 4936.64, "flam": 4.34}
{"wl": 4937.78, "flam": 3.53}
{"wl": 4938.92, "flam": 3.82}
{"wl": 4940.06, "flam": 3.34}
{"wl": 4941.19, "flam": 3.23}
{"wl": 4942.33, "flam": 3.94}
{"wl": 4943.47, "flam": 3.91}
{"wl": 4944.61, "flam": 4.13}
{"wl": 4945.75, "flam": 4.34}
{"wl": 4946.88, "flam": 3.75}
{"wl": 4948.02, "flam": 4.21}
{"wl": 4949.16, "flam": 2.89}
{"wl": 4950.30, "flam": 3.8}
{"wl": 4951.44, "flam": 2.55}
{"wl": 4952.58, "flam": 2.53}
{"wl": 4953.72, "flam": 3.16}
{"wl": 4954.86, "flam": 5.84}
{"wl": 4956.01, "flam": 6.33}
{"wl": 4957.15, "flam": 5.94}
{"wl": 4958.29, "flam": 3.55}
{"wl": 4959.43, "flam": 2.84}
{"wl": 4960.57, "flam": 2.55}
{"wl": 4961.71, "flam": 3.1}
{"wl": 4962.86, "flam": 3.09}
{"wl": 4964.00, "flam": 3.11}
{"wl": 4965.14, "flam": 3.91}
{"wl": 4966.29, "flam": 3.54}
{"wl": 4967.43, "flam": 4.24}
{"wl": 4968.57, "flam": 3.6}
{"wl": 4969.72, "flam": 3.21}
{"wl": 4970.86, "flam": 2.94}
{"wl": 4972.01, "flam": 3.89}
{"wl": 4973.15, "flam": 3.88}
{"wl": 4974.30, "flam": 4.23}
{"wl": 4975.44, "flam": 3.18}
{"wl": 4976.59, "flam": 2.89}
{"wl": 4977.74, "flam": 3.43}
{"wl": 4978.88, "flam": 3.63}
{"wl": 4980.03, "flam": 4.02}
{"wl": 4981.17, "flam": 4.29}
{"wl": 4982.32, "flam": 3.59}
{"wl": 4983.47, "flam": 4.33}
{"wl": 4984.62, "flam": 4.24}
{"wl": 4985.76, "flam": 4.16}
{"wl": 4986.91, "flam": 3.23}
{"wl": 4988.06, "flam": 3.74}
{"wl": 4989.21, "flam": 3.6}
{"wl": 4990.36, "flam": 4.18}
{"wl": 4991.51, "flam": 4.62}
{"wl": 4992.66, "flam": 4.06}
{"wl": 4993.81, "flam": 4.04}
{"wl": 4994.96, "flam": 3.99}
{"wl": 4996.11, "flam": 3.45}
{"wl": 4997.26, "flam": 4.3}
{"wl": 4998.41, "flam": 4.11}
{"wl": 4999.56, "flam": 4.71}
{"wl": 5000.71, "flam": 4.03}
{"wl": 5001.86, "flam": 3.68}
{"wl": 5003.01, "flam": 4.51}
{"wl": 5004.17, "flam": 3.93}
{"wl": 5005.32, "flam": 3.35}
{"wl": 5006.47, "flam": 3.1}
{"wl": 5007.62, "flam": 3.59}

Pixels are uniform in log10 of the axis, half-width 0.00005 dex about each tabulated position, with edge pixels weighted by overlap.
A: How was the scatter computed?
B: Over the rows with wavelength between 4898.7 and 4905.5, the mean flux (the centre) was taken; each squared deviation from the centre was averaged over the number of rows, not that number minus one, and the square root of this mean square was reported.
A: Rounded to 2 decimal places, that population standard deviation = 0.44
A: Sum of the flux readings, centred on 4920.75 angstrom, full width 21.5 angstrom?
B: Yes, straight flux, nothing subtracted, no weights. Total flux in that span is 74.4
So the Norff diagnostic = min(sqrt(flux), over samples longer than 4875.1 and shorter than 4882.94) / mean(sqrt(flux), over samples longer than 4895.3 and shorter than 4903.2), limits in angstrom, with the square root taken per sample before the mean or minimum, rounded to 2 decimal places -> 0.91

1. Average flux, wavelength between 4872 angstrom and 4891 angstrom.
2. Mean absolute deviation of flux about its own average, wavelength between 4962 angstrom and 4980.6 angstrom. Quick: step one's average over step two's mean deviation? 10.5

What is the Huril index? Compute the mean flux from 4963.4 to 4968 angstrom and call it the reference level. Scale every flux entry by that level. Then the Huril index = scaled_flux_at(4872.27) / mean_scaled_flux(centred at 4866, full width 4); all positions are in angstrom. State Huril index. 0.98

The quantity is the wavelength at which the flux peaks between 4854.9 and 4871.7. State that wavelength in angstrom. 4870.03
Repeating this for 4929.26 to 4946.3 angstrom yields 4932.10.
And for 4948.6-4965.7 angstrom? 4956.01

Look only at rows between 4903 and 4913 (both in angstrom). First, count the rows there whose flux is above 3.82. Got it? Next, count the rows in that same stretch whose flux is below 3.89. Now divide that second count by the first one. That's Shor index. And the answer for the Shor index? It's 3.5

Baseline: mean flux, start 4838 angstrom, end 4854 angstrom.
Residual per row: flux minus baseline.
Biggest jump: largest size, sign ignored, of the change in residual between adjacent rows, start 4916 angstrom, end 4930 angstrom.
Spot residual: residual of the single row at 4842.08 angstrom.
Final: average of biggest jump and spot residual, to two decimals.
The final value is 0.34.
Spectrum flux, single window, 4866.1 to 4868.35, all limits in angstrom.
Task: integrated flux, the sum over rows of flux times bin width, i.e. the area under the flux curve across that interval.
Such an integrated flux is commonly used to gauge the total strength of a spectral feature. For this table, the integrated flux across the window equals 9.6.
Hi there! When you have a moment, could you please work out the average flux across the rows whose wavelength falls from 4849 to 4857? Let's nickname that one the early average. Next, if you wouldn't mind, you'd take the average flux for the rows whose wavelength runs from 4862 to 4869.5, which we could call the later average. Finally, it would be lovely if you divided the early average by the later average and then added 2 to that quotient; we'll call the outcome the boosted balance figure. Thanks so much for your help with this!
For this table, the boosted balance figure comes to 2.90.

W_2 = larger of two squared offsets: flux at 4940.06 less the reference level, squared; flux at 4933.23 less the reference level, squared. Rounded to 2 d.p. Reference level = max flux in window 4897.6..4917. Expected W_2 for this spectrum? 1.04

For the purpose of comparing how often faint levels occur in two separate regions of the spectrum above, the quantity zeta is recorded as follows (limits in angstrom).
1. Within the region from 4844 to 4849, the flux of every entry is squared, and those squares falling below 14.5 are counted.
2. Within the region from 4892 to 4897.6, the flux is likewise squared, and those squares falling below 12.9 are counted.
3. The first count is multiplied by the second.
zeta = 0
